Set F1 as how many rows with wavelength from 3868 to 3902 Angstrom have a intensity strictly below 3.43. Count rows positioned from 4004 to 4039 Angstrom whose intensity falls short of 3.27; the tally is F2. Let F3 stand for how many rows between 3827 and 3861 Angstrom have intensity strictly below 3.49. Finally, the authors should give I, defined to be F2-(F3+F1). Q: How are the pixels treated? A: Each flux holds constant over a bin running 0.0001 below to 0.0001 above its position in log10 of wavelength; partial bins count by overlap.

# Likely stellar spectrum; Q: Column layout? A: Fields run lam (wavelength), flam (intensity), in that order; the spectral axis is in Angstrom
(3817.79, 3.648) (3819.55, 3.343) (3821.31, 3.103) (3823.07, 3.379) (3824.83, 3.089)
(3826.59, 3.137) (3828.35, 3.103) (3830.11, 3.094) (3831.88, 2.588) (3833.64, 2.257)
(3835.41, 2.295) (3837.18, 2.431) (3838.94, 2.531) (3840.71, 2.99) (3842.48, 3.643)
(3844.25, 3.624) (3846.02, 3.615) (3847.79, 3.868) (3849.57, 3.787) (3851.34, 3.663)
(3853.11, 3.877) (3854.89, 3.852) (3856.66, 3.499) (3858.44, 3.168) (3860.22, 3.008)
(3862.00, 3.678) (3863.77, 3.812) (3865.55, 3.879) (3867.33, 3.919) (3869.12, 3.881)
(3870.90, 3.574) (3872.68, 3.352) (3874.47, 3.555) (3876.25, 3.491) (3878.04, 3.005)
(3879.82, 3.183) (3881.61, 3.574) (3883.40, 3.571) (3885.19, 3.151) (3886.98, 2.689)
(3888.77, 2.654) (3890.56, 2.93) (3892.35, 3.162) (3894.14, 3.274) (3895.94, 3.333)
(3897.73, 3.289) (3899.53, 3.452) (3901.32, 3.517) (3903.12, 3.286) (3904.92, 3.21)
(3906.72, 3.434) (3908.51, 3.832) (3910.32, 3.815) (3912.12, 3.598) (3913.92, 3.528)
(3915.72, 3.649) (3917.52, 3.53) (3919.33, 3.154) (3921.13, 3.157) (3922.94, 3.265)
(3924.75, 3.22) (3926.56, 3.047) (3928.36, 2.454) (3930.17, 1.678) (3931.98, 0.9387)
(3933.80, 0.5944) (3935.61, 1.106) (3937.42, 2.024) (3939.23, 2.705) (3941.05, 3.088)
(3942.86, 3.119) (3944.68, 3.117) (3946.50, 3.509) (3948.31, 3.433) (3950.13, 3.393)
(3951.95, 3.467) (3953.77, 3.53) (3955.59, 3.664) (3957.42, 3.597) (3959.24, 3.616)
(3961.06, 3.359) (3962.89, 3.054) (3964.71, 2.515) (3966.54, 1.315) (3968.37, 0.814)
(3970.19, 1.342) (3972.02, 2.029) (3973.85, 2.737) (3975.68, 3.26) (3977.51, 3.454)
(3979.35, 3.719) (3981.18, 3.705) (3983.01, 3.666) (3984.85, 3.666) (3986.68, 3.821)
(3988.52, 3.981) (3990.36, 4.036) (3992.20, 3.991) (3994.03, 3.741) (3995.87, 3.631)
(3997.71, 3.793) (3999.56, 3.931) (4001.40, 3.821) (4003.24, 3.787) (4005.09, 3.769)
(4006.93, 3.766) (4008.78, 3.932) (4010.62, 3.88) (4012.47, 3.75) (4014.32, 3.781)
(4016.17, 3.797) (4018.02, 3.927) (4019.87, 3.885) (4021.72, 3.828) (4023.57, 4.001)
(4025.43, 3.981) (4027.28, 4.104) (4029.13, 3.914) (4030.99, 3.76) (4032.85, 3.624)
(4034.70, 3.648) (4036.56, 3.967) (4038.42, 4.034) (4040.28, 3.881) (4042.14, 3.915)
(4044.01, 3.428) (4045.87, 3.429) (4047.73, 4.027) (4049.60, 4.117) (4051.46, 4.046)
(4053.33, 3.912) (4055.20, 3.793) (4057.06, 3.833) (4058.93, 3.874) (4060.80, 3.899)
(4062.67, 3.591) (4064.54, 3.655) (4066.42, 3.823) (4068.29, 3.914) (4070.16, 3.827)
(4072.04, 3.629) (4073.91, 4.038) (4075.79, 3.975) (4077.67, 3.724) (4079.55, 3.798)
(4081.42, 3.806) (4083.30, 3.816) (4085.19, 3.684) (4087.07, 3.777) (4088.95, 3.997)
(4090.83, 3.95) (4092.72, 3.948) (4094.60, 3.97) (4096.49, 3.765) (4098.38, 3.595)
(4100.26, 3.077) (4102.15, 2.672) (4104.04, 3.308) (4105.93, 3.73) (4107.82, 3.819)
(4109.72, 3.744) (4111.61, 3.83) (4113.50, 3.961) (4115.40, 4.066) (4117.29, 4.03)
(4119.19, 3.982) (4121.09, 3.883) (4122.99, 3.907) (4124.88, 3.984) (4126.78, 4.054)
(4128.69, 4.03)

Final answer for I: -21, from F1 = 11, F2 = 0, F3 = 10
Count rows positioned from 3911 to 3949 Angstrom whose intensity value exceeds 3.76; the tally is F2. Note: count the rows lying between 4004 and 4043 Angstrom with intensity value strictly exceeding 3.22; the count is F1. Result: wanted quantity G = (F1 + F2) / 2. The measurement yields 10.5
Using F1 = 21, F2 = 0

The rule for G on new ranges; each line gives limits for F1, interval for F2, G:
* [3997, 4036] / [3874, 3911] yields 11.5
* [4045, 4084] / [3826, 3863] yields 12.5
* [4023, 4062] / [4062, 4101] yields 17.5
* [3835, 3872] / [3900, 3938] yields 8.5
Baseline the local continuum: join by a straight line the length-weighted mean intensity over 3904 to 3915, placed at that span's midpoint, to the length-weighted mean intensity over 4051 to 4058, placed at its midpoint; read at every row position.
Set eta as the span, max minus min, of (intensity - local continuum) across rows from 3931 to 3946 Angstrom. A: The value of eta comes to 2.50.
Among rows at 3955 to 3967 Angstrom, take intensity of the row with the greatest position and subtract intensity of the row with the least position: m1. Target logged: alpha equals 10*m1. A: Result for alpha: -23.5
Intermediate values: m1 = -2.3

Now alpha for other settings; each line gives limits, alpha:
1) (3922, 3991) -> 7.7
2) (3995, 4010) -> 3.0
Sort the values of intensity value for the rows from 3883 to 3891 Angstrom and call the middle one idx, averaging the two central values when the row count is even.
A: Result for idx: 2.9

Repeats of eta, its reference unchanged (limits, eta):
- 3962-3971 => 2.25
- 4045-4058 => 0.68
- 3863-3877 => 0.58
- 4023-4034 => 0.49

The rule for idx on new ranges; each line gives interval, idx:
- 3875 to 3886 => 3.3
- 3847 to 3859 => 3.8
